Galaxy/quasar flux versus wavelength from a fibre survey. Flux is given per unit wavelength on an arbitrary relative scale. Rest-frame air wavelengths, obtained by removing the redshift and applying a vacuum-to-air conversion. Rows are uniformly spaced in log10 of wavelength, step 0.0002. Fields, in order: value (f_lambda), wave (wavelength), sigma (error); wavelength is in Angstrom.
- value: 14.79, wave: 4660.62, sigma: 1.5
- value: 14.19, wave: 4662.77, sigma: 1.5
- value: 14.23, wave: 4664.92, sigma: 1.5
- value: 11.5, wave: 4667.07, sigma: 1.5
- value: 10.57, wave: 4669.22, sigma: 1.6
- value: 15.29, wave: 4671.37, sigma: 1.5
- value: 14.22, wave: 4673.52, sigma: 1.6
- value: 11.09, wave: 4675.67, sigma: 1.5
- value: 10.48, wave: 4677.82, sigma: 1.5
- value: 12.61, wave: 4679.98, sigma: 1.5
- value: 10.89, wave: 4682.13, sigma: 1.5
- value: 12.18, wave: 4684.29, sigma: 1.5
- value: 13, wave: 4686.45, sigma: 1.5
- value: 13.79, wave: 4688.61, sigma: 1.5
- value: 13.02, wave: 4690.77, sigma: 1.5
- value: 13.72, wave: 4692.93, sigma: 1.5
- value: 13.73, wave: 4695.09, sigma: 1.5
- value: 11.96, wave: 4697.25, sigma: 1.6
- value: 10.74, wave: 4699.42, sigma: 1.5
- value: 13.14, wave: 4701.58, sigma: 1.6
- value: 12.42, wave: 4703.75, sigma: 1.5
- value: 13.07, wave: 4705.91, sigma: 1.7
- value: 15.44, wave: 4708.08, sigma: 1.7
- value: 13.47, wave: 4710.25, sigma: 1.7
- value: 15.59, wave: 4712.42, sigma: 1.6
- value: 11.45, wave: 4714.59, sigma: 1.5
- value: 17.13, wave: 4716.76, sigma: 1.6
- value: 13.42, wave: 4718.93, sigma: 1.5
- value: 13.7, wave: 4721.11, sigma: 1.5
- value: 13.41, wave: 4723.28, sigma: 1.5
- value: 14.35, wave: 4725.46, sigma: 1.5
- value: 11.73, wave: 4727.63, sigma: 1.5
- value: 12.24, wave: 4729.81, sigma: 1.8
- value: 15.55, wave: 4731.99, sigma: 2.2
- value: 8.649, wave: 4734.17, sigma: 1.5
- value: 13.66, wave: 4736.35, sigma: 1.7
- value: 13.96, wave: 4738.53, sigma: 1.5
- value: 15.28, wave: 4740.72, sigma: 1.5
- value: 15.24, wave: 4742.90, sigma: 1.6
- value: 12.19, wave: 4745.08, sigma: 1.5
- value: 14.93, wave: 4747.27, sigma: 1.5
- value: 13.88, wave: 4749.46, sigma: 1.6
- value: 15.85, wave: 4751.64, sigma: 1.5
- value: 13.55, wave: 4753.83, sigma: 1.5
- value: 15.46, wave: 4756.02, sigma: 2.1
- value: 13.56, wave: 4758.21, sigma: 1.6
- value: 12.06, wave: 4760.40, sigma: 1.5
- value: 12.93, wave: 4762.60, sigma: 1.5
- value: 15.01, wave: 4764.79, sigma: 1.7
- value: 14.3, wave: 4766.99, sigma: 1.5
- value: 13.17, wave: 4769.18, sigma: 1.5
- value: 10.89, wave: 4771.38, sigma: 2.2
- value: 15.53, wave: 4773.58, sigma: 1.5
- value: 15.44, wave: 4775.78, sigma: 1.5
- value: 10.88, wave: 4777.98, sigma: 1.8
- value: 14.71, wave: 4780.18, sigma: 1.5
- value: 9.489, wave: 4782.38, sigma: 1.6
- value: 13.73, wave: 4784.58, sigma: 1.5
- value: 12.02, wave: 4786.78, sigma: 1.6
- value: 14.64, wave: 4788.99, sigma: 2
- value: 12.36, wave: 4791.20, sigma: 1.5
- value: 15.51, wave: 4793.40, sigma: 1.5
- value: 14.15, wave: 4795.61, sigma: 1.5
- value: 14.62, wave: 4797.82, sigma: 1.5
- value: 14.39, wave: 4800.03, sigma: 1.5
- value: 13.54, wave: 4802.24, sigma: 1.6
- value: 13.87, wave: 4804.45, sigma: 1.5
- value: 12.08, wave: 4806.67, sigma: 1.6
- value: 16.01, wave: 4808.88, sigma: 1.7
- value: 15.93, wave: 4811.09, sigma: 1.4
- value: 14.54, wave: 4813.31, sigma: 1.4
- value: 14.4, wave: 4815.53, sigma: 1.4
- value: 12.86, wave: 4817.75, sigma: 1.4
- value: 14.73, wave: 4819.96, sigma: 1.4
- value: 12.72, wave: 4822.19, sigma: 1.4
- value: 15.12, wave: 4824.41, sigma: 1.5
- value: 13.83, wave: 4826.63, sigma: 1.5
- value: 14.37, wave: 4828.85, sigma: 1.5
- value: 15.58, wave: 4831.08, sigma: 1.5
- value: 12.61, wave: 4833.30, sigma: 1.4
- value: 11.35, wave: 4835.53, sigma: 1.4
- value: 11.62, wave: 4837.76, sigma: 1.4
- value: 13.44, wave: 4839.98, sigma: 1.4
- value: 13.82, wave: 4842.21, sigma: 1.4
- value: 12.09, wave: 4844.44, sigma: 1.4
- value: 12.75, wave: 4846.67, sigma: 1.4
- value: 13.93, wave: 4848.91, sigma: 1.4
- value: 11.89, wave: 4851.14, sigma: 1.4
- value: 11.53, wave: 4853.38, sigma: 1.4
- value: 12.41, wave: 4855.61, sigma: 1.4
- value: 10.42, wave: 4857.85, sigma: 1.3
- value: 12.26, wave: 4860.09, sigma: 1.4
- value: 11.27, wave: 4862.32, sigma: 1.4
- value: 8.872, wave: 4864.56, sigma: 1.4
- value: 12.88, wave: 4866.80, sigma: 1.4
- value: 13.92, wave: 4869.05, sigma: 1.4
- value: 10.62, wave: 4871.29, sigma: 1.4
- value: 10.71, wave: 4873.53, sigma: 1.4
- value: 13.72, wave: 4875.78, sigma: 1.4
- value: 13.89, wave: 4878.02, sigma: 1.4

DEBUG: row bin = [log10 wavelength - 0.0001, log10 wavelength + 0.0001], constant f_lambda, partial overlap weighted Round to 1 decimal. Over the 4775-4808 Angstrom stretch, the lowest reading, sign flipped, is -9.5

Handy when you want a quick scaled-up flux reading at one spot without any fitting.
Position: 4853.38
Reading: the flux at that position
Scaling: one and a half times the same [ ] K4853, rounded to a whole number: 17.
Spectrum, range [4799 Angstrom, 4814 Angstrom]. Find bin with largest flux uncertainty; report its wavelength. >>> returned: 4808.88 Angstrom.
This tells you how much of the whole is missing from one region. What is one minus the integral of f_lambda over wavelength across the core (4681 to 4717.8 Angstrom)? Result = -485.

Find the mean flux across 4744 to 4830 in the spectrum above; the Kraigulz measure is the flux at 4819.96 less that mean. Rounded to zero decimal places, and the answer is 1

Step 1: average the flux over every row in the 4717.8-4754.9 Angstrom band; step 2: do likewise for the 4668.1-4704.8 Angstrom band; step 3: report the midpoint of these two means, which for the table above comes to 13.1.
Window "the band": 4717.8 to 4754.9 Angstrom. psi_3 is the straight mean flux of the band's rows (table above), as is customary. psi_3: 13.6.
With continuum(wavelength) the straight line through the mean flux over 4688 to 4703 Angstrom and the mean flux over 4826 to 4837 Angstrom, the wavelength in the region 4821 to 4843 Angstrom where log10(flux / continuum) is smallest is 4835.53 Angstrom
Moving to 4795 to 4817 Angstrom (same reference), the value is 4806.67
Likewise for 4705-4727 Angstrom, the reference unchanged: 4714.59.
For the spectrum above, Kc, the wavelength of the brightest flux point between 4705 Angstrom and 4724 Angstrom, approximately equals 4716.76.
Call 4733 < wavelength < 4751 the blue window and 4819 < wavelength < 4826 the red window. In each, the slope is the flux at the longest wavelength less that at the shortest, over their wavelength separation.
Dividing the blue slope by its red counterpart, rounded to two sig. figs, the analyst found 3.9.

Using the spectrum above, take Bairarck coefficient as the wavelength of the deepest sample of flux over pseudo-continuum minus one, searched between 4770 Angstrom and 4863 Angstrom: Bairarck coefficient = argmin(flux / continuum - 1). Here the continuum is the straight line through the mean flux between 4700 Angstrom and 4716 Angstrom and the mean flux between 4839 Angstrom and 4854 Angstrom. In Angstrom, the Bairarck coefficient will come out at 4782.38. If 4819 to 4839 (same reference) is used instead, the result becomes 4835.53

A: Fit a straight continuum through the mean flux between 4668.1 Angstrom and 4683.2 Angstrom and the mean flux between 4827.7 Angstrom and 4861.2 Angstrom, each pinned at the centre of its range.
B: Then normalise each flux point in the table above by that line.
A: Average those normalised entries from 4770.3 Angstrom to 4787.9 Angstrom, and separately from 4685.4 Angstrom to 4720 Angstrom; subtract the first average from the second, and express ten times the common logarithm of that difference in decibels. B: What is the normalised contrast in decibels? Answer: -12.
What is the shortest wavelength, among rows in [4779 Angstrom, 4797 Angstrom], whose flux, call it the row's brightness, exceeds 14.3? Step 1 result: 4780.18 Angstrom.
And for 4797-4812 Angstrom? 4797.82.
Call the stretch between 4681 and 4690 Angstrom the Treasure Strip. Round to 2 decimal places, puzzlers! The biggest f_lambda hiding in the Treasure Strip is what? 13.79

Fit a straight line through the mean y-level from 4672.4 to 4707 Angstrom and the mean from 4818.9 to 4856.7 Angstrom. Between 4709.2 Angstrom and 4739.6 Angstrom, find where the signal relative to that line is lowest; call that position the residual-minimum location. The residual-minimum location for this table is 4734.17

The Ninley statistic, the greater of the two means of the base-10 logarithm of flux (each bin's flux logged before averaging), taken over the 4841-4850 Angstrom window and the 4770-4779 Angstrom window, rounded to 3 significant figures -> 1.12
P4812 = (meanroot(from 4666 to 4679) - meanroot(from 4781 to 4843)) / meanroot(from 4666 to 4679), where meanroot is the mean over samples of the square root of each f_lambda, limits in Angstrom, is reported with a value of -0.061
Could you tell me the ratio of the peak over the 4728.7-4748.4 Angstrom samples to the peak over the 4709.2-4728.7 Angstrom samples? 0.91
